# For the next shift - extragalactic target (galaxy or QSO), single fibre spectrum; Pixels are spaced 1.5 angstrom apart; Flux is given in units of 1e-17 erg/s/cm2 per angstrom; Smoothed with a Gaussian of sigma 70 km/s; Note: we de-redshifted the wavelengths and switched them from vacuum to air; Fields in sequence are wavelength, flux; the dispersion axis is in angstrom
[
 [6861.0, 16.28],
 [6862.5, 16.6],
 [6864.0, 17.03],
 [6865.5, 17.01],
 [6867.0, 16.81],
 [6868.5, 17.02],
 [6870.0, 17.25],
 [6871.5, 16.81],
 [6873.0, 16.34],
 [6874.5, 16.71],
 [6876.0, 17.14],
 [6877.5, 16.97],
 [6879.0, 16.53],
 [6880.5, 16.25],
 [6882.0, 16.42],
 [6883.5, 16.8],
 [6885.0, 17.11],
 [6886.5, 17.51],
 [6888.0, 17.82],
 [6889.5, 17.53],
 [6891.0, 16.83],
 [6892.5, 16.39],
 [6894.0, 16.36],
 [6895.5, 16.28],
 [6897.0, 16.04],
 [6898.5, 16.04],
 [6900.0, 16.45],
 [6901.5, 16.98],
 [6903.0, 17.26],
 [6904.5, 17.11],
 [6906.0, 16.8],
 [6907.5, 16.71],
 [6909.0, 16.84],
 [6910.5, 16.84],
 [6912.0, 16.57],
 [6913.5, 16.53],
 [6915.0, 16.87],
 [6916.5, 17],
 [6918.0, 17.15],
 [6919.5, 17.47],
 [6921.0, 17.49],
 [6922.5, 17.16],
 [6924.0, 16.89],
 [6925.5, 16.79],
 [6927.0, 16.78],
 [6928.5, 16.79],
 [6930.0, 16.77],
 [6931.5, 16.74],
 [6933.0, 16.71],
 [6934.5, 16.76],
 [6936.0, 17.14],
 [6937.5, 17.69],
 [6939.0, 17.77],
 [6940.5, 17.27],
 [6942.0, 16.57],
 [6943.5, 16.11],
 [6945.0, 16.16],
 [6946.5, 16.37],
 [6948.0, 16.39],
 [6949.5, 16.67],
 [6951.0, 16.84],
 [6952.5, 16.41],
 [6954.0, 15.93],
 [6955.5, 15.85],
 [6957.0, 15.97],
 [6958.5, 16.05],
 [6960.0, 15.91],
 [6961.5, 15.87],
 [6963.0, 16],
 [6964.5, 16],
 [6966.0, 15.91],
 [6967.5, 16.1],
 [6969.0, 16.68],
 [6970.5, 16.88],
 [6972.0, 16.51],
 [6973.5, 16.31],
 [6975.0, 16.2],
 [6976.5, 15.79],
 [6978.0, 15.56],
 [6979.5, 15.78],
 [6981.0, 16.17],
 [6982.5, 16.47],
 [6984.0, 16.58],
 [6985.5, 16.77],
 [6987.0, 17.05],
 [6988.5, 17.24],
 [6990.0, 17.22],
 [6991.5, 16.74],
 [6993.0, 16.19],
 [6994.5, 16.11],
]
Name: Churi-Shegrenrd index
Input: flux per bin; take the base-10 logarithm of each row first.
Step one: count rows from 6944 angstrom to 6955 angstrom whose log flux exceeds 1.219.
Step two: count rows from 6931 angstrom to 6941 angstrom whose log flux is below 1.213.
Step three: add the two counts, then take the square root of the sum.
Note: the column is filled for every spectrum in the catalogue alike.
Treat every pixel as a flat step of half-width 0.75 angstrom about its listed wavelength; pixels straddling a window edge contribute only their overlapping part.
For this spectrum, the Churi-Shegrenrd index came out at 1.41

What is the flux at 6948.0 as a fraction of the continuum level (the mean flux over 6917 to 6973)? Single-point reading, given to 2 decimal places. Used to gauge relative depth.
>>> 0.99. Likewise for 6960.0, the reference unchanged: 0.96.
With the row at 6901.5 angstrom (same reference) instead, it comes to 1.02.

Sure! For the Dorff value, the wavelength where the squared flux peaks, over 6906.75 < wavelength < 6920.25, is 6919.5 angstrom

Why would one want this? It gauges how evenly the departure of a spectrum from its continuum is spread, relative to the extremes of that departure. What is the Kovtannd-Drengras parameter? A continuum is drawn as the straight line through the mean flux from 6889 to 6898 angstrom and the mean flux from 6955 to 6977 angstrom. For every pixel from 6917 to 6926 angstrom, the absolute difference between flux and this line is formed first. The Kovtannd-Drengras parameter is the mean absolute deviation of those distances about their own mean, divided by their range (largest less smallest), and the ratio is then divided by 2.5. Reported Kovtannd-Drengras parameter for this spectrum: 0.125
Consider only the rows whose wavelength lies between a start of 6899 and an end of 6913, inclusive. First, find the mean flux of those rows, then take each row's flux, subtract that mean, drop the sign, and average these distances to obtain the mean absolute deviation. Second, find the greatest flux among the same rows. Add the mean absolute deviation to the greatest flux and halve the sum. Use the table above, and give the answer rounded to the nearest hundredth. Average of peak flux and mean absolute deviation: 8.72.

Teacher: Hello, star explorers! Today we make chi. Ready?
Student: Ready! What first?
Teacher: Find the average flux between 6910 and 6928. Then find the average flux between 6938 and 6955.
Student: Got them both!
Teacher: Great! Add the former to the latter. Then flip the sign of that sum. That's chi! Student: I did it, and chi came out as -33.6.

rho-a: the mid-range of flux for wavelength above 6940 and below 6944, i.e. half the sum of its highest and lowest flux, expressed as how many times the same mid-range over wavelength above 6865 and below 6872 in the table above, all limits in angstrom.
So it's 0.98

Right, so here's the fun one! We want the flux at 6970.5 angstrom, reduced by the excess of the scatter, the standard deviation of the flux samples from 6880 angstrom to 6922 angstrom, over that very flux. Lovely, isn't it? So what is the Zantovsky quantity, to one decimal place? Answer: 33.3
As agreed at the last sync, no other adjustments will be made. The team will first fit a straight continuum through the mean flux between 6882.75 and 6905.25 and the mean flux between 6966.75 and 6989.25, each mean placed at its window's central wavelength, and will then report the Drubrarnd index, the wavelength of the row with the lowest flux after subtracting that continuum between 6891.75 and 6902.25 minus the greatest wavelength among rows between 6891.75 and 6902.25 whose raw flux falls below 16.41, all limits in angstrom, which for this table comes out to -1.5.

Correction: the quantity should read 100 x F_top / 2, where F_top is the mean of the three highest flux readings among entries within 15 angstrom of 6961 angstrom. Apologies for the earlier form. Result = 840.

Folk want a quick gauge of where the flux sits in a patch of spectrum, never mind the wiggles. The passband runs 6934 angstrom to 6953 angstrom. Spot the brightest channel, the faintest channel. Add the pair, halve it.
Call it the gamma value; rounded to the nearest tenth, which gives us 16.9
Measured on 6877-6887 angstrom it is 16.9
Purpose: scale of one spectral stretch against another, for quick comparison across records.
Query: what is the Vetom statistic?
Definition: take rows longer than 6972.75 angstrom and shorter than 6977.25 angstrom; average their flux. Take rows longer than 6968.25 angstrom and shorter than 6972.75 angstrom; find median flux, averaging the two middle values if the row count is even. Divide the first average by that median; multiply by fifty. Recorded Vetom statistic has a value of 48.3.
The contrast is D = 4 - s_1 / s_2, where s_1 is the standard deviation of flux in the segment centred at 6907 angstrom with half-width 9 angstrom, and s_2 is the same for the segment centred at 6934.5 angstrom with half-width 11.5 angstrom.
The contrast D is 3.30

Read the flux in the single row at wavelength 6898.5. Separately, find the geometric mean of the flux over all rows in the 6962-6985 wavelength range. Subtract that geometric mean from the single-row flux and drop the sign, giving 0.15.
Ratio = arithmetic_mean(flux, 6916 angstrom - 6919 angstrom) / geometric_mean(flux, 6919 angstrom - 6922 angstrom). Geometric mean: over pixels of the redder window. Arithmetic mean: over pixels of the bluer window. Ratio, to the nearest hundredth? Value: 0.98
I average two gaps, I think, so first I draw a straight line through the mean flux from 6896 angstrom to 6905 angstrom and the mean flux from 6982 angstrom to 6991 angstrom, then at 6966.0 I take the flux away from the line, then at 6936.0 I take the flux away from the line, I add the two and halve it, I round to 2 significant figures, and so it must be 0.26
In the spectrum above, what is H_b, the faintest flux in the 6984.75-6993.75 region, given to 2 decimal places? 16.19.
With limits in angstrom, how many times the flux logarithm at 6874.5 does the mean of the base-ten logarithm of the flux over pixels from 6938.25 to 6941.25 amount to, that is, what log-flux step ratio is 1.02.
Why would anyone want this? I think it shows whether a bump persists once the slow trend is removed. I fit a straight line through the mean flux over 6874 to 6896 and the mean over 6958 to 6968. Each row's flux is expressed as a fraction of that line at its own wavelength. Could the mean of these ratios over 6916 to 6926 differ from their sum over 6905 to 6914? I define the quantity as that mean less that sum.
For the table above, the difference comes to -5.0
